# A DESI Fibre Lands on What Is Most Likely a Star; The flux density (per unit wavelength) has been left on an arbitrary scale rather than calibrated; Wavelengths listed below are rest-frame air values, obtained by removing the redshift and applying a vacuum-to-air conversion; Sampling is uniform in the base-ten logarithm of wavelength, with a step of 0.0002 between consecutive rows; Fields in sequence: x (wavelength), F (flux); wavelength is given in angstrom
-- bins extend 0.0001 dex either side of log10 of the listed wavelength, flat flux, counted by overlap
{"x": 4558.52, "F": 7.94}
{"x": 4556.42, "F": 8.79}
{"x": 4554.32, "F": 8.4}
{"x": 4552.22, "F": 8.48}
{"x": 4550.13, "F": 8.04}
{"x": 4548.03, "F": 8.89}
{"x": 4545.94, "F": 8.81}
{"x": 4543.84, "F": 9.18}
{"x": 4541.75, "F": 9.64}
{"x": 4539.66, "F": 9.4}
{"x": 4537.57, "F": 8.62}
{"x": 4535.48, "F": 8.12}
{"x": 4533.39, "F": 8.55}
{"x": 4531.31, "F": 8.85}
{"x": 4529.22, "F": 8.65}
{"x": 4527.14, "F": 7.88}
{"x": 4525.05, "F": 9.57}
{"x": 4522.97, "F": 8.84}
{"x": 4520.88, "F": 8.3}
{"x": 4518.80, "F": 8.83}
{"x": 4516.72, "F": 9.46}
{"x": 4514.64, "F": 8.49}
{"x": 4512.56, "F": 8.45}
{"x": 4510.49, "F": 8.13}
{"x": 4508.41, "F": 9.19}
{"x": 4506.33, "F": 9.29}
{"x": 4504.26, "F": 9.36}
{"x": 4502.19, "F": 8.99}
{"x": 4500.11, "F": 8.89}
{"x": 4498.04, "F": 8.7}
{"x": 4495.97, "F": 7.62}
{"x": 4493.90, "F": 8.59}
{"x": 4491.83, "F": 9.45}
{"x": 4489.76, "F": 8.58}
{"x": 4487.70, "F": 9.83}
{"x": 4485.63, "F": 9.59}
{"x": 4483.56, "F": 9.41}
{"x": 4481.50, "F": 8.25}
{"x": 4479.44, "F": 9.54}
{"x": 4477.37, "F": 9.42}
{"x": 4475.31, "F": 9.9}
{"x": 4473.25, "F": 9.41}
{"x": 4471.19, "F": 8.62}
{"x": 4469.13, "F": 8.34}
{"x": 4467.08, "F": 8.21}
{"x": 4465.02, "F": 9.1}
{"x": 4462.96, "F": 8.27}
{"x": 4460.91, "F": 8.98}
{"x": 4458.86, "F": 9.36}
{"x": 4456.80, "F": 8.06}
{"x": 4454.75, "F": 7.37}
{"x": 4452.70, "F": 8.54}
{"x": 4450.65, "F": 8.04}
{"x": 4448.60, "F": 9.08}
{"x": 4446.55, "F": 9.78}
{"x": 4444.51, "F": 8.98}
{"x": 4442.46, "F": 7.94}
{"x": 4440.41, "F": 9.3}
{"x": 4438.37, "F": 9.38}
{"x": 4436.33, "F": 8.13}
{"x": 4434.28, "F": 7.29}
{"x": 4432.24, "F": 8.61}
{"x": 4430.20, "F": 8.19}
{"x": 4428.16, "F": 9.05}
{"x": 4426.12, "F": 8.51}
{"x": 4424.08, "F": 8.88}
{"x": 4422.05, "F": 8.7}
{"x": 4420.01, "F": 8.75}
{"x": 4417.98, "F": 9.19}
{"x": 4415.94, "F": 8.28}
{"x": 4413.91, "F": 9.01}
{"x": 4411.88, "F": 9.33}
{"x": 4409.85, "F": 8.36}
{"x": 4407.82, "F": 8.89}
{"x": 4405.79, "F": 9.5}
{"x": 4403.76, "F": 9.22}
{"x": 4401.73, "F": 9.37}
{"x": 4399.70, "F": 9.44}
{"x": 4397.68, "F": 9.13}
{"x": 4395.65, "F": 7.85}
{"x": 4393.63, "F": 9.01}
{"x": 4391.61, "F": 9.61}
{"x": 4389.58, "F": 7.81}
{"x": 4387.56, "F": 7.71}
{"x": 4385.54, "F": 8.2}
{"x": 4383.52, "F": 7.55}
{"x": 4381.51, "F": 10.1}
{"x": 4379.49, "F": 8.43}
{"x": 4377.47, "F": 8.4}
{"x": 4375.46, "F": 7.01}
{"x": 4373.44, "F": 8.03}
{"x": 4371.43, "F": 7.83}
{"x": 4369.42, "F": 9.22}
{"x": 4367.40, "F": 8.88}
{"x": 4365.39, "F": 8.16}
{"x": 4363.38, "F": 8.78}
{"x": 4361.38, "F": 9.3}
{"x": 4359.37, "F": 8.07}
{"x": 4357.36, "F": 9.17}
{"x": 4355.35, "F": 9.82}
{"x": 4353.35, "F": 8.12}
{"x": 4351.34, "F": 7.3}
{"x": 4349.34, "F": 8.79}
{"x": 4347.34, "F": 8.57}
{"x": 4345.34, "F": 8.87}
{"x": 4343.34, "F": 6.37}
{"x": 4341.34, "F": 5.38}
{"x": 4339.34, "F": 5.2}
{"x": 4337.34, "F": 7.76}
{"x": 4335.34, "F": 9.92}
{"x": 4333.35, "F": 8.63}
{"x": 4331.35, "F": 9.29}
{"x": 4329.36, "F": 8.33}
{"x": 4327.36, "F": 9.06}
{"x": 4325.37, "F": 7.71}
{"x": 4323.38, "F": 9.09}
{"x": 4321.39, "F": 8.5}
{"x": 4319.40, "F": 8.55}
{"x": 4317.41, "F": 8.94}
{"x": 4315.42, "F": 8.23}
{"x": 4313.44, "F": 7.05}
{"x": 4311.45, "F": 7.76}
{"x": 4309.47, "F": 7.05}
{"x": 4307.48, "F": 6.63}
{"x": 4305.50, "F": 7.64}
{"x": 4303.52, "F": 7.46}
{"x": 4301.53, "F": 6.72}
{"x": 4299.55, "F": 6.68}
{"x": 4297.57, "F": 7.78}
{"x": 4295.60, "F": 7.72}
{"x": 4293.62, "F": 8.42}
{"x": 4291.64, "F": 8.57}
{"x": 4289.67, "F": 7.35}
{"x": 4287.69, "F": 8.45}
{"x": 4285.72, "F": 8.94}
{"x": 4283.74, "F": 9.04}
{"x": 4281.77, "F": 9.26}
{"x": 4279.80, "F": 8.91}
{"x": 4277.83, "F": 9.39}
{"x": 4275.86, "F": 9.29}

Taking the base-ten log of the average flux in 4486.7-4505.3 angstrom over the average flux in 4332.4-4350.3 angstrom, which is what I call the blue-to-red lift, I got 0.06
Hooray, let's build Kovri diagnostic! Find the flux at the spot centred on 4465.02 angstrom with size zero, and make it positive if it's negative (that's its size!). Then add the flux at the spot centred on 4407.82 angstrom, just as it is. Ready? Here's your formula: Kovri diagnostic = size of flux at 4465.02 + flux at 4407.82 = 18.0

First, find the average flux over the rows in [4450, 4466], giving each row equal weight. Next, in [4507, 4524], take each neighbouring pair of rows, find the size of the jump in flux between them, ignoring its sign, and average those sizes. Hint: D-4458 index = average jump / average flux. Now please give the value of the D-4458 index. 0.069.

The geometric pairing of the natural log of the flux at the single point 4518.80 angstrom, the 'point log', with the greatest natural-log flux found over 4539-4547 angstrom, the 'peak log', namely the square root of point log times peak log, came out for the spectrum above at 2.22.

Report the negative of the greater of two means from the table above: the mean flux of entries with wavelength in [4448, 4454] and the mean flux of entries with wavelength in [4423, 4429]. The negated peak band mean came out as -8.81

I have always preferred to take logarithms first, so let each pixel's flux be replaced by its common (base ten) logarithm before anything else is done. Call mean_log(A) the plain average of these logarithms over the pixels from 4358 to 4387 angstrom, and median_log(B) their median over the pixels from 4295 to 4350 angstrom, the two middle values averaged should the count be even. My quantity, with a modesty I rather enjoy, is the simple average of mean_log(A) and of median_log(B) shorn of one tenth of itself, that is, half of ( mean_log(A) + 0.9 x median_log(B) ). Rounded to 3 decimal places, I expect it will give 0.863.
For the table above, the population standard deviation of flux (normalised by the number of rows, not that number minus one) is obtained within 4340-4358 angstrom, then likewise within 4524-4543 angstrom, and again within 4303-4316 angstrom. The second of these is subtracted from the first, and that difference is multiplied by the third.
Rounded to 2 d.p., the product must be 0.38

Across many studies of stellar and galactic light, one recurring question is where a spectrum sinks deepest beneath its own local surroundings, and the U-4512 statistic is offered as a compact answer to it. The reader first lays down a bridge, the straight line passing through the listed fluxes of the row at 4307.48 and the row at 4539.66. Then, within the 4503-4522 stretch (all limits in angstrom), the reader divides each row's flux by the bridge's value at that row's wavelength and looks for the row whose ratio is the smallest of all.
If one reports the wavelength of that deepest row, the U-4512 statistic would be 4510.49 angstrom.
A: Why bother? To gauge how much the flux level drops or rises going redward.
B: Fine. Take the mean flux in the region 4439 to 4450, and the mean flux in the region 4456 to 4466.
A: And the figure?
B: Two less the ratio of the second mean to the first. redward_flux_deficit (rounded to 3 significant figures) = 1.03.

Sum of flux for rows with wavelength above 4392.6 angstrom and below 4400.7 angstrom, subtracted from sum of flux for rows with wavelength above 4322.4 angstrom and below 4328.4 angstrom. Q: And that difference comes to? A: -10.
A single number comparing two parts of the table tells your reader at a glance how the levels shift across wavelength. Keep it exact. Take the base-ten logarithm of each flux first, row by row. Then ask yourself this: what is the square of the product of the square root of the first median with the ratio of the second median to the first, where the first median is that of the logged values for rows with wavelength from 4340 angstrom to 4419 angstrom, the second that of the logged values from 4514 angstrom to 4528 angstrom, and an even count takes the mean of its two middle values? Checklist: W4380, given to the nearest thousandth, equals 0.948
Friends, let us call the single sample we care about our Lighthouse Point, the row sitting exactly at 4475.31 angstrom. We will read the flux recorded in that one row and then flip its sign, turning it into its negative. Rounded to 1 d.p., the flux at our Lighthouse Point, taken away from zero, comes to -9.9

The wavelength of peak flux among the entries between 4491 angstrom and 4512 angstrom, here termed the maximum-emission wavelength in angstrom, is 4491.83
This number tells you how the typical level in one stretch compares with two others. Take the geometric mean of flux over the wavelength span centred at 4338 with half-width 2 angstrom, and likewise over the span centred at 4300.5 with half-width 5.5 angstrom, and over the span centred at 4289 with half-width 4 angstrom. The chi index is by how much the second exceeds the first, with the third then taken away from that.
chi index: -7.3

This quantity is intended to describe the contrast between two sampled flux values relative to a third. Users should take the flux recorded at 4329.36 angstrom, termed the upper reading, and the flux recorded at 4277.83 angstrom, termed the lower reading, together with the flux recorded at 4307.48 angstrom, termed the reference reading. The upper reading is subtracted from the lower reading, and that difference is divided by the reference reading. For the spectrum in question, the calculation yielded 0.16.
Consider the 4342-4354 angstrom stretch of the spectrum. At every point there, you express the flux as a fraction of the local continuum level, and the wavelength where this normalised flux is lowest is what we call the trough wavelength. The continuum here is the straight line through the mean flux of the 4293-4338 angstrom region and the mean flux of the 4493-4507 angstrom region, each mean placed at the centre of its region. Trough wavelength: 4343.34 angstrom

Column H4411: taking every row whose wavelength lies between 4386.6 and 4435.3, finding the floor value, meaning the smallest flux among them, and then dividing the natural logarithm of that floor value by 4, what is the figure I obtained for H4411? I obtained 0.497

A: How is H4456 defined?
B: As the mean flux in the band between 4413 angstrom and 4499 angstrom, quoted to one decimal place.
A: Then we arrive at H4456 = 8.8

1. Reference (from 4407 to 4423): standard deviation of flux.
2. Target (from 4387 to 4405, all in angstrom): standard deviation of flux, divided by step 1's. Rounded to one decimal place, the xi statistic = 2.1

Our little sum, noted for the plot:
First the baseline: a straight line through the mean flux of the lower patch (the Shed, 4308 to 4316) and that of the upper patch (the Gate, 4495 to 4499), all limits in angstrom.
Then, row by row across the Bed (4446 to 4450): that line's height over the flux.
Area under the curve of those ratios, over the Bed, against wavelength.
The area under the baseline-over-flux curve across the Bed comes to 3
